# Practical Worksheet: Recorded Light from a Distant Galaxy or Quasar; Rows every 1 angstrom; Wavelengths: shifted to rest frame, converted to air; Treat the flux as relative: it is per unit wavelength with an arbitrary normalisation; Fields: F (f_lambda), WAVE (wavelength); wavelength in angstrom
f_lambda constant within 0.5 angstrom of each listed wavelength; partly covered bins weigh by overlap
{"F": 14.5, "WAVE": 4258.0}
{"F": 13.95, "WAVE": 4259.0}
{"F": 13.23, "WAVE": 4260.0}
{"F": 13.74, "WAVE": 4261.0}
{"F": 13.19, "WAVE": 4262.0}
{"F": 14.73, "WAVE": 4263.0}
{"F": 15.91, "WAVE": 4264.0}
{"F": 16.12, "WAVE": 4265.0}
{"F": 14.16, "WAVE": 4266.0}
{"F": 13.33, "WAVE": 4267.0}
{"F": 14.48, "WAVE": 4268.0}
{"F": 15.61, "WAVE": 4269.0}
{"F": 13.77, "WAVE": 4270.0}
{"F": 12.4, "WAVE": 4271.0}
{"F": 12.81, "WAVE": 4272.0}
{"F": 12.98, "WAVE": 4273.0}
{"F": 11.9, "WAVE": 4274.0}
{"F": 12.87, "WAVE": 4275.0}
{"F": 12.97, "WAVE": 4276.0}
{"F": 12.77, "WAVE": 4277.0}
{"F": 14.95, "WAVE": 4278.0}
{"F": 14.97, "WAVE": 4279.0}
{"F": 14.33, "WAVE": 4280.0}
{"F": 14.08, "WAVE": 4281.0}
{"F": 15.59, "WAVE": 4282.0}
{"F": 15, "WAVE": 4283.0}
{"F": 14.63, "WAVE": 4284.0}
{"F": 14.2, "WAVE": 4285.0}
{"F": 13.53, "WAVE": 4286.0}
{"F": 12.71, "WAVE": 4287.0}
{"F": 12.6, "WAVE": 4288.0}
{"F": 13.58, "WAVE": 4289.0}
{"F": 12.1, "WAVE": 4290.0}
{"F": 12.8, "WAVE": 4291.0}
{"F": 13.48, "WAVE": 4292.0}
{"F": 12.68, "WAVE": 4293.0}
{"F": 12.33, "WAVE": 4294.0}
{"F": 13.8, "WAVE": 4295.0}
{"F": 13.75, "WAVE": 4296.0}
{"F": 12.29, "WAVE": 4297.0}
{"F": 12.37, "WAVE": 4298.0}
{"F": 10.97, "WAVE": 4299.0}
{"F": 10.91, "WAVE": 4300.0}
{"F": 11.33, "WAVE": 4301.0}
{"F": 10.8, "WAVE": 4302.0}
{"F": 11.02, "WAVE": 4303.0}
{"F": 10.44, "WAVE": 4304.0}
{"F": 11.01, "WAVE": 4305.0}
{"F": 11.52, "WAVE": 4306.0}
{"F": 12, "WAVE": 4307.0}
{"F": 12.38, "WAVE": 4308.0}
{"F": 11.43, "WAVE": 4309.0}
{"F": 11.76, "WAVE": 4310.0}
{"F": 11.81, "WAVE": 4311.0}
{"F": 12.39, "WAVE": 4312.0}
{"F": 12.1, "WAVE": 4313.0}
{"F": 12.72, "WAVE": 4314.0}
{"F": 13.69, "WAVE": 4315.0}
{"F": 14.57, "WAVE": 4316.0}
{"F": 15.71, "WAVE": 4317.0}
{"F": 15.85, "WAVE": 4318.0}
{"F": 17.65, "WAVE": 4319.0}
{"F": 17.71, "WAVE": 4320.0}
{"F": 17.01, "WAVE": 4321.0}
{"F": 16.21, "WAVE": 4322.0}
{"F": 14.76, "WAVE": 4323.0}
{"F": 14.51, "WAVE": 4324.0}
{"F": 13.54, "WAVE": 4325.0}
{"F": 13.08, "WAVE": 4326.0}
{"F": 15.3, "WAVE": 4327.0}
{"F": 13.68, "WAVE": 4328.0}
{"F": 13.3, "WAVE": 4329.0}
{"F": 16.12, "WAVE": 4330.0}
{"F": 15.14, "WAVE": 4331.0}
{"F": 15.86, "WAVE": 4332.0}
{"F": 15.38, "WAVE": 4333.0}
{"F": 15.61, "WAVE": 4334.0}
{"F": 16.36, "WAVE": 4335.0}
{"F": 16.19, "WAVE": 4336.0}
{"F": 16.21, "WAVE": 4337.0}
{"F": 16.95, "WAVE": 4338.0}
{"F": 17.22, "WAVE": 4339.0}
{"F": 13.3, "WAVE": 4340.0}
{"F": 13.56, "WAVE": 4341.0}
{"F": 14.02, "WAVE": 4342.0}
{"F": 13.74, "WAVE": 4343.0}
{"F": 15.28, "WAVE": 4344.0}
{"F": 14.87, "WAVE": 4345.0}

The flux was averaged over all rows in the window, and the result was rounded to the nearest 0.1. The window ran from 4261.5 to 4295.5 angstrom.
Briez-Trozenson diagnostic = 13.7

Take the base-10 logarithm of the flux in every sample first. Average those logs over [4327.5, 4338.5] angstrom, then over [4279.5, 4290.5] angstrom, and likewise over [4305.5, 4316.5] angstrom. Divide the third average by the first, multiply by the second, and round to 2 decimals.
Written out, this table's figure 1.05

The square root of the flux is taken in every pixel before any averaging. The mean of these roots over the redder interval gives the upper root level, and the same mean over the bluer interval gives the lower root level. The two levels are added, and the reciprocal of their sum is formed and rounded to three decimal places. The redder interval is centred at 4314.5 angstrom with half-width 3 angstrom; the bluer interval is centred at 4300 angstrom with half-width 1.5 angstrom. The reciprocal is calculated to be 0.143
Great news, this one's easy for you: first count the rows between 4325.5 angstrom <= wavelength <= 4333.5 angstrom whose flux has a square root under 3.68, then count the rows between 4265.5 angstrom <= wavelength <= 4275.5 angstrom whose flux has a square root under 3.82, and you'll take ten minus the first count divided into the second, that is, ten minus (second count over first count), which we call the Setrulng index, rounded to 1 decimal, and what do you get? 5.5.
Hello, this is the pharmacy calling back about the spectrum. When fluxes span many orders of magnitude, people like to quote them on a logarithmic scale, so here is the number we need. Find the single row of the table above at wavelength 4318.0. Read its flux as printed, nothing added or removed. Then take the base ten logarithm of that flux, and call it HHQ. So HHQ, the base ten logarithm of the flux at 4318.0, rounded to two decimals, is 1.20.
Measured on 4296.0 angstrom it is 1.14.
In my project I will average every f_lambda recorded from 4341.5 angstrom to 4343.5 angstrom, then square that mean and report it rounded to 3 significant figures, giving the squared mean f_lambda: 193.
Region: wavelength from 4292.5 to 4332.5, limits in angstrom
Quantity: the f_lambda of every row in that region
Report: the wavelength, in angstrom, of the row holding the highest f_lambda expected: 4320.0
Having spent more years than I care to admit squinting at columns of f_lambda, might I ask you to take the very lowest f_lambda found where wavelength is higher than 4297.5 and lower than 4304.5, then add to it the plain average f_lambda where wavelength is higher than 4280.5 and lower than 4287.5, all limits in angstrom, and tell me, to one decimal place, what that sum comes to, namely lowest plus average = 24.7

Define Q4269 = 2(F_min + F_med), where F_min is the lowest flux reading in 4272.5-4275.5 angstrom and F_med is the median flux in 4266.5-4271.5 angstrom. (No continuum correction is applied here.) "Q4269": 51.3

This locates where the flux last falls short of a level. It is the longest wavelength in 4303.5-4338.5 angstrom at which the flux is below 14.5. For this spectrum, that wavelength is 4329.0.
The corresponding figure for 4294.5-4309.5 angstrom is 4309.0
